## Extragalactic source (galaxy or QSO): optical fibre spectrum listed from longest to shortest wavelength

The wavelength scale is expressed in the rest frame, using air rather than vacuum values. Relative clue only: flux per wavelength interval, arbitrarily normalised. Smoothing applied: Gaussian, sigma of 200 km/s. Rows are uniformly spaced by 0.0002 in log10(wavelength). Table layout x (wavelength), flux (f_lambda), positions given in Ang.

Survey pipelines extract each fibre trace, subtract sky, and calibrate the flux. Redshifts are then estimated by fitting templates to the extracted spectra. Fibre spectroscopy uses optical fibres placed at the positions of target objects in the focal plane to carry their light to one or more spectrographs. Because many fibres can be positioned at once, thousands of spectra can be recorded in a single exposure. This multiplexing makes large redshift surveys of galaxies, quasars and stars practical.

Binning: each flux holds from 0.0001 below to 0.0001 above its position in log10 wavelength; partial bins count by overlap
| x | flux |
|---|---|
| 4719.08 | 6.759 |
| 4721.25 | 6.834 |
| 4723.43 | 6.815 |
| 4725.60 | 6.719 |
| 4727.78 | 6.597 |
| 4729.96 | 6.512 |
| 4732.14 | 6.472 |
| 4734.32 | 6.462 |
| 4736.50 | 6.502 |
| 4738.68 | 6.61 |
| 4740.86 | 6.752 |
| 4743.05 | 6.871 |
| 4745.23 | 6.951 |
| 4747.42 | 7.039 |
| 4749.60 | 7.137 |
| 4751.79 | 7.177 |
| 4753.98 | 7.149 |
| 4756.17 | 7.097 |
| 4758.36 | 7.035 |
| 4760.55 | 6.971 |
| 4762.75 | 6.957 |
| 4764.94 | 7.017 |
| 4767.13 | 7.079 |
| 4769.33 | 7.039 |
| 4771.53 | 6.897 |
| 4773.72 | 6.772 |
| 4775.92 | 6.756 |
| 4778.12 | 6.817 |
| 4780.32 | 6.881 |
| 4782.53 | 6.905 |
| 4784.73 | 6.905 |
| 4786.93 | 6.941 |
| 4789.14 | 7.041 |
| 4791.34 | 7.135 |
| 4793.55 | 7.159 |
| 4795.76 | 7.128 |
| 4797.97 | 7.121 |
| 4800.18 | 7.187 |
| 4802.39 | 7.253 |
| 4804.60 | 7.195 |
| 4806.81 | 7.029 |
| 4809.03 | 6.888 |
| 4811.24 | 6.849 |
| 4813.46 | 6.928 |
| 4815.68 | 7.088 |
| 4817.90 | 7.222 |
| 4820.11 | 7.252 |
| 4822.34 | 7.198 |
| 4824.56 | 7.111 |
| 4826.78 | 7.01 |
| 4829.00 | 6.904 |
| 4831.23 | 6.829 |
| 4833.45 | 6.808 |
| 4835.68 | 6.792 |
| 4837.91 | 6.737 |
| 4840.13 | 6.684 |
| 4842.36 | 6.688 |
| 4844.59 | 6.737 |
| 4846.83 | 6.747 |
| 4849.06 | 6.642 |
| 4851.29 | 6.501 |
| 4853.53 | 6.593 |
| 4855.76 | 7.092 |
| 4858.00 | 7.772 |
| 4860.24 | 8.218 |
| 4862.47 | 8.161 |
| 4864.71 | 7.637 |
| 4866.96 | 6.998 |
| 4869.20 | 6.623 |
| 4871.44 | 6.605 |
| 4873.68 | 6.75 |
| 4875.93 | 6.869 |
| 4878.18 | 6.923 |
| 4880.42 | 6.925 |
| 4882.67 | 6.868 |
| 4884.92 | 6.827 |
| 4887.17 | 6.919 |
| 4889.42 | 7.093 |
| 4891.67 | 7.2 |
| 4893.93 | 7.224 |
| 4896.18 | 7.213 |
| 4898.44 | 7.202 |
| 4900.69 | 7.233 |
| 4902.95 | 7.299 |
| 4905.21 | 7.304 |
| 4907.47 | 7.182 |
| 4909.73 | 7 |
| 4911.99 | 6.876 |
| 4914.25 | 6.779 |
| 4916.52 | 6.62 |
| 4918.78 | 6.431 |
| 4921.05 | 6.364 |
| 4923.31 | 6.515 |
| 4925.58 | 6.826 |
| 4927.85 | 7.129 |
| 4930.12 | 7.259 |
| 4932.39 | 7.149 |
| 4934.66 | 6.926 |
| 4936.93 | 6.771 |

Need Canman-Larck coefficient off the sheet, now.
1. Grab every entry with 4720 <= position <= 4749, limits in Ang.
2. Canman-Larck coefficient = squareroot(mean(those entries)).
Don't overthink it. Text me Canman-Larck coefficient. 2.59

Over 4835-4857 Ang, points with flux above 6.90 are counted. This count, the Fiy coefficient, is 1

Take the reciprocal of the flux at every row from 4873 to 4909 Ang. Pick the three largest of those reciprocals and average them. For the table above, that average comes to 0.147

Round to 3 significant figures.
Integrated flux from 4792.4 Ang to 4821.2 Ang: 204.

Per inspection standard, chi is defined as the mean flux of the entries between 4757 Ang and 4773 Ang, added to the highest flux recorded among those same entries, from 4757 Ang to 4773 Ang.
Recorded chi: 14.08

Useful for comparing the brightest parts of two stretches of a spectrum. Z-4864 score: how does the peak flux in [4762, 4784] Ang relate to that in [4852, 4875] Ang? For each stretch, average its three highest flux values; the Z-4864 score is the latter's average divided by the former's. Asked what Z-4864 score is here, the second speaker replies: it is 1.14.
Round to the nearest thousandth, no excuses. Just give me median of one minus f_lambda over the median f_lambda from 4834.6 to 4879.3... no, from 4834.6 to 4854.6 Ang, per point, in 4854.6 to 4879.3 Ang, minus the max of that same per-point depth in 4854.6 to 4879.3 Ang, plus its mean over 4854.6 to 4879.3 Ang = -0.141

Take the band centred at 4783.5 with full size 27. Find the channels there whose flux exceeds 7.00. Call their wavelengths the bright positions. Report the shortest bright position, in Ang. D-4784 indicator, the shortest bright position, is 4789.14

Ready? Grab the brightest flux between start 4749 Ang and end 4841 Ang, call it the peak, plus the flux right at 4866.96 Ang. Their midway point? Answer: 7.13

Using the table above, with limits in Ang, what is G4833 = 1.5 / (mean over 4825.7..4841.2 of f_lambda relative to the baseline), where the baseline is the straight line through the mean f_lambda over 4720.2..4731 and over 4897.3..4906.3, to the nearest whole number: -7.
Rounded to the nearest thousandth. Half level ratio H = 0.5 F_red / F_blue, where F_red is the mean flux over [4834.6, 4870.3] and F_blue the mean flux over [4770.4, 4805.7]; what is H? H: 0.502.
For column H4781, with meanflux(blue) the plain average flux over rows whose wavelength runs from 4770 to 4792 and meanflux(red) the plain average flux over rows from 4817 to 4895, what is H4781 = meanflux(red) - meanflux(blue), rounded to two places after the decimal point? 0.10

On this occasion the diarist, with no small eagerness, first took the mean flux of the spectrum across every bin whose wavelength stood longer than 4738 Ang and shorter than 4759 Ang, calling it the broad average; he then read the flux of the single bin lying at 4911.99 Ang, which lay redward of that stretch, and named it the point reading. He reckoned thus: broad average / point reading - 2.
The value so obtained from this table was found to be -0.98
